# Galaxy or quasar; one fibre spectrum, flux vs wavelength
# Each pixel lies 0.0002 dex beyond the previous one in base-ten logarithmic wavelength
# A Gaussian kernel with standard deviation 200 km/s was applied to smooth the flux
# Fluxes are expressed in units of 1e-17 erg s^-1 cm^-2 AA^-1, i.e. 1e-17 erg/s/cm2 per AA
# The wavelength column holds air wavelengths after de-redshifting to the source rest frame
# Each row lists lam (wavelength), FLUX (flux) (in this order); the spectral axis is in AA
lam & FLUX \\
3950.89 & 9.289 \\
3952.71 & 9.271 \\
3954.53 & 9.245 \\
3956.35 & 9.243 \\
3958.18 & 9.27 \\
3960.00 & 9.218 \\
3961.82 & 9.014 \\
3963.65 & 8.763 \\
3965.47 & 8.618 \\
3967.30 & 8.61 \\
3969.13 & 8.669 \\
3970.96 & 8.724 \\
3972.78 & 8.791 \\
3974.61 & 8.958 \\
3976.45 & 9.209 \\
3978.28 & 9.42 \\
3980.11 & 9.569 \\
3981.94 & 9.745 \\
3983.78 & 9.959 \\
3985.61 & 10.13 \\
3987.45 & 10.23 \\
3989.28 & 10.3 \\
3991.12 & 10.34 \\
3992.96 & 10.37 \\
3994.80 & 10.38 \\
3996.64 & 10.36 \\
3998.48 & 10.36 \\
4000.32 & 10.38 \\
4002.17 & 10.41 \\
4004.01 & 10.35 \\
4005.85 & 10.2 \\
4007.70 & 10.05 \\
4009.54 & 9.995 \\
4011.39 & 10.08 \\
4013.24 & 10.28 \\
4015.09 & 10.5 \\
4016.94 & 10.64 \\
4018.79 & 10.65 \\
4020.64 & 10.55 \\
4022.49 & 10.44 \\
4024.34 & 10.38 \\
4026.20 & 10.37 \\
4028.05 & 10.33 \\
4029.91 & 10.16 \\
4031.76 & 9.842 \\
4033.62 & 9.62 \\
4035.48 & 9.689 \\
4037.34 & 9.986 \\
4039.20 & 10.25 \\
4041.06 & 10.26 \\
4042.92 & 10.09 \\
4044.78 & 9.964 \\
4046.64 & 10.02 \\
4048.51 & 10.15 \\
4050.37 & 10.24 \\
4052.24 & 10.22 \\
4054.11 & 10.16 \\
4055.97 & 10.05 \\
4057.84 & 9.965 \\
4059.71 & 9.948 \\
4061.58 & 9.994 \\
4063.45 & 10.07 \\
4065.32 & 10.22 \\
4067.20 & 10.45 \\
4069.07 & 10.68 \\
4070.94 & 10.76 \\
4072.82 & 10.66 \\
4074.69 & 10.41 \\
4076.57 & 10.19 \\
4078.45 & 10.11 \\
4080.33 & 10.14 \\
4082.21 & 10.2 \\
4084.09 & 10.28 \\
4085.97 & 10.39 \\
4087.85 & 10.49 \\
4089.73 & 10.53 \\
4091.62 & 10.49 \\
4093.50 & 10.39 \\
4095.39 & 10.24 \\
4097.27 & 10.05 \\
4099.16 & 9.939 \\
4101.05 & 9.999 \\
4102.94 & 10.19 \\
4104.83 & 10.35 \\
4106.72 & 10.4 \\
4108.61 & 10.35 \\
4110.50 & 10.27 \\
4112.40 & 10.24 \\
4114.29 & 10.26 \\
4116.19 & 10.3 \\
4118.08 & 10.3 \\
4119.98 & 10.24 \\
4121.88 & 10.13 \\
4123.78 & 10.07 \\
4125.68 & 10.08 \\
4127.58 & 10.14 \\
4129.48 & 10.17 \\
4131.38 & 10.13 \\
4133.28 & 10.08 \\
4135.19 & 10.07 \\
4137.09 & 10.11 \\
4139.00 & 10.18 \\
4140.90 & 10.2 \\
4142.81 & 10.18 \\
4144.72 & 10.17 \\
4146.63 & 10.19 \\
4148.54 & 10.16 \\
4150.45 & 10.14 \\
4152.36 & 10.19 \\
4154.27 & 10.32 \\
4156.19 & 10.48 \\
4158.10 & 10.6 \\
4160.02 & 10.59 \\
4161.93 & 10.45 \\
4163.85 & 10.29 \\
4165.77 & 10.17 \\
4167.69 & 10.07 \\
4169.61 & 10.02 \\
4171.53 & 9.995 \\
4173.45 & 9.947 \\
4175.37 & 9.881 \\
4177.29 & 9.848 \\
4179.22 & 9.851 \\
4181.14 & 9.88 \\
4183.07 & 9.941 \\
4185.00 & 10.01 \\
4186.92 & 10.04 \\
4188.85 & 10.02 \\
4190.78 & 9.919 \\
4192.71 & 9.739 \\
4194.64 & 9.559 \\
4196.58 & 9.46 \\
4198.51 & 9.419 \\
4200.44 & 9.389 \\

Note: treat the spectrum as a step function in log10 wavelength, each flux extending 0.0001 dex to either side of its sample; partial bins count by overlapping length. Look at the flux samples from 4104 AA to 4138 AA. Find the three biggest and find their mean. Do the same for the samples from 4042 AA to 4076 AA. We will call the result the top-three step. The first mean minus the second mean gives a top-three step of -0.33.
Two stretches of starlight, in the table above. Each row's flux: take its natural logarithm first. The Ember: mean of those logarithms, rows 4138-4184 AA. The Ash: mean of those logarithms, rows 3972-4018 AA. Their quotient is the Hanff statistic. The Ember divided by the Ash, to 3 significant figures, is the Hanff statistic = 1.01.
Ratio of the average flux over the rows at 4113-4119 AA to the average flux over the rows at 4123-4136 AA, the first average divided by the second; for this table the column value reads 1.018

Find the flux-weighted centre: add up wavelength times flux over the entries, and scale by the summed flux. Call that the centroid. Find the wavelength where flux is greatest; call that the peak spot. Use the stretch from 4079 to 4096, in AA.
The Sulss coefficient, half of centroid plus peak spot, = 4088.8 AA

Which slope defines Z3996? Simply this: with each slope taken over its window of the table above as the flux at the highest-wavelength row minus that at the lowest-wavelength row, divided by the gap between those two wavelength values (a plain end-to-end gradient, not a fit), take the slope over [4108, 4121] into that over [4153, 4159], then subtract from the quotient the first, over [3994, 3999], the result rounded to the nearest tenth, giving -7.6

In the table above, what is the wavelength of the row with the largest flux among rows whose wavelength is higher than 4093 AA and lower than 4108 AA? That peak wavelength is 4106.72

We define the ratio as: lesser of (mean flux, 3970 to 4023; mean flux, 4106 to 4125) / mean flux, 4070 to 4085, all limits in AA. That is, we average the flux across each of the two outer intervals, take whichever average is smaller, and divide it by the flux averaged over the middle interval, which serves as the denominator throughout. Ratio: 0.971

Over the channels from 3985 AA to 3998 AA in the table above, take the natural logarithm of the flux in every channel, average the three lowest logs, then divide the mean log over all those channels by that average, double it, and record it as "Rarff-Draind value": 2.007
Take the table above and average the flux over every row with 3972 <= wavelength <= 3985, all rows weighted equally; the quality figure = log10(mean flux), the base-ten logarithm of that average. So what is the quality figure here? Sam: 0.97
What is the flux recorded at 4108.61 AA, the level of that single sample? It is 10.35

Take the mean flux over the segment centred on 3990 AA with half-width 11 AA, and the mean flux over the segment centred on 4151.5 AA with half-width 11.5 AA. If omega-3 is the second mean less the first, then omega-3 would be 0.13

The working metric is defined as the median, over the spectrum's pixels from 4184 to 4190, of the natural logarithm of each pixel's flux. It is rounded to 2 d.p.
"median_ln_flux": 2.30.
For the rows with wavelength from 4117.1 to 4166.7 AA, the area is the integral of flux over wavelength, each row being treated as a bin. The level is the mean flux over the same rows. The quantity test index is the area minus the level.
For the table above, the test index 497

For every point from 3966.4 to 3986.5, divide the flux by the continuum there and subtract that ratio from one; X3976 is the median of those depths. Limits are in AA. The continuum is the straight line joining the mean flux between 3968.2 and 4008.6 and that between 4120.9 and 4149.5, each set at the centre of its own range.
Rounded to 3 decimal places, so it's 0.064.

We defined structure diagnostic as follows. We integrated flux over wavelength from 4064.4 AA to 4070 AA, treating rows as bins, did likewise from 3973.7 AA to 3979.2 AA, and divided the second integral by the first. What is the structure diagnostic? 0.86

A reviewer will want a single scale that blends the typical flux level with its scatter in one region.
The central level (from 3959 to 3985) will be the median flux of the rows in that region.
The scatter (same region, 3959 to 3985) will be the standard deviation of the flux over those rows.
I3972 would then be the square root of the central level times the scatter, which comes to 2.0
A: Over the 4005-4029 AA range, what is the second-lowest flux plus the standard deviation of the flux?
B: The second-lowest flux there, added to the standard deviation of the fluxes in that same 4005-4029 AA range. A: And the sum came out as 10.3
